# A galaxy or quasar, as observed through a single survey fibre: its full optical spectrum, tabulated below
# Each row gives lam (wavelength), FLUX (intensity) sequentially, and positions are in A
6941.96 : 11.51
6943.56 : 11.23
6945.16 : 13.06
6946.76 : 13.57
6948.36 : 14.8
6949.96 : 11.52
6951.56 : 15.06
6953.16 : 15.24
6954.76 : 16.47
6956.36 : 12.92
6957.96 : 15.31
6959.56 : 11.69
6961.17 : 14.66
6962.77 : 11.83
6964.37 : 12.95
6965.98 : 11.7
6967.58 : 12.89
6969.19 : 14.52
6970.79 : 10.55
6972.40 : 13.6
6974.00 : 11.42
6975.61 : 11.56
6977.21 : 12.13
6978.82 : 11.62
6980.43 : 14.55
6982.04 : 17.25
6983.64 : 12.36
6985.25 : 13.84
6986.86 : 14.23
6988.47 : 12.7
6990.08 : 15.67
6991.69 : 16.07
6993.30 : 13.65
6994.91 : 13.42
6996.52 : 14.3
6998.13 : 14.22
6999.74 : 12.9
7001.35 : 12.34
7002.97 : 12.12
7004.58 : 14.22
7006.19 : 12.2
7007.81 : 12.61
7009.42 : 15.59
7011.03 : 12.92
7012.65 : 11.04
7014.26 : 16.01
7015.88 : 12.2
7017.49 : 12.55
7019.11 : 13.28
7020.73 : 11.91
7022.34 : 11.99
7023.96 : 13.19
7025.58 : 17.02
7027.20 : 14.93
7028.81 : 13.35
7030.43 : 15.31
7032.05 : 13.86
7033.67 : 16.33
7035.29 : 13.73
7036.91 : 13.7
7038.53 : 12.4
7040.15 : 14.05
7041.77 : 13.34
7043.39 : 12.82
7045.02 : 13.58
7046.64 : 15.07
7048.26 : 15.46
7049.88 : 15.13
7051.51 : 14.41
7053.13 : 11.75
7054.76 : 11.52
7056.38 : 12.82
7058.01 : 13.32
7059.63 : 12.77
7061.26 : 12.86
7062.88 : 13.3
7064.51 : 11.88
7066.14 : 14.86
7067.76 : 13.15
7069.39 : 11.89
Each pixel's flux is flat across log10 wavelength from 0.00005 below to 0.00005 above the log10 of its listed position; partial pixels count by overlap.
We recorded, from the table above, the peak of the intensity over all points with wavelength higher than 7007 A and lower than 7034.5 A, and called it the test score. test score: 17.02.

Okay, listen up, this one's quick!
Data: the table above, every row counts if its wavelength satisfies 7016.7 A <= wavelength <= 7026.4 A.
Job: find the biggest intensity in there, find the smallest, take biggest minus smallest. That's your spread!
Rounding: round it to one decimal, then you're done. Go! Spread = 5.1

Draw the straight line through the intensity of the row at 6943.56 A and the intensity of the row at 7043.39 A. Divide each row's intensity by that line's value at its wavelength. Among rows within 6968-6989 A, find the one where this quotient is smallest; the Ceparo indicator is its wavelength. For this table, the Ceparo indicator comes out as 6970.79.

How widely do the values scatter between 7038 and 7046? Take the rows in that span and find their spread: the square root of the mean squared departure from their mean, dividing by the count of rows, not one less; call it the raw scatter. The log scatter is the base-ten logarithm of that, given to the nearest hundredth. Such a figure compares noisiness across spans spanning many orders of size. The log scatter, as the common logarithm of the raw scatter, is -0.24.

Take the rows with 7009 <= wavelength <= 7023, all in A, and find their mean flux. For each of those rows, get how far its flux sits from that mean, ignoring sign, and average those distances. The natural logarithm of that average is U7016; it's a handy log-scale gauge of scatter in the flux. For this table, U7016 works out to 0.24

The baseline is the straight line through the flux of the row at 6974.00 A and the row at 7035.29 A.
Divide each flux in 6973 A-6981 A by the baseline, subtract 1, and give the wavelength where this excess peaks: 6980.43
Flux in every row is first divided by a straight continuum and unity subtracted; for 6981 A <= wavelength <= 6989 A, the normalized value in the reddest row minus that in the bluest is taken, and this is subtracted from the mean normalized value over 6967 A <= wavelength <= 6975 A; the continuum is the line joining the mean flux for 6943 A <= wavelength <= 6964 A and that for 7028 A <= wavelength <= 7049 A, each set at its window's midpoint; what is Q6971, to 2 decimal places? 0.25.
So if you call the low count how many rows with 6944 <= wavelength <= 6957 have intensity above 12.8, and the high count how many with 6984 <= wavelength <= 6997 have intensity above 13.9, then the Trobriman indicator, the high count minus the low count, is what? -3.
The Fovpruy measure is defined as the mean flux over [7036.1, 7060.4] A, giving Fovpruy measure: 13.5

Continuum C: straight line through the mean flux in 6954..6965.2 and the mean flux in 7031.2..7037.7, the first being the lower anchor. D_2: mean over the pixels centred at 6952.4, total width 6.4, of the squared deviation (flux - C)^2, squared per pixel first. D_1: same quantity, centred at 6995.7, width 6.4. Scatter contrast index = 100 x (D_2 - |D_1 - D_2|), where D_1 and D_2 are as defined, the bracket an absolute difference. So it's 15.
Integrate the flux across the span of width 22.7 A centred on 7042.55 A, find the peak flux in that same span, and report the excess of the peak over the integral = -301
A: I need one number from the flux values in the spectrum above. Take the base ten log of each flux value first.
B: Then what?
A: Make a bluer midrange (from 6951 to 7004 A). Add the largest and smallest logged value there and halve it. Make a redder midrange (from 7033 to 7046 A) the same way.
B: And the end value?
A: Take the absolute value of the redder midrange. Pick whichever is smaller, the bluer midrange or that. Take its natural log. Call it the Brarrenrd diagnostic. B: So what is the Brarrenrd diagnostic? 0.122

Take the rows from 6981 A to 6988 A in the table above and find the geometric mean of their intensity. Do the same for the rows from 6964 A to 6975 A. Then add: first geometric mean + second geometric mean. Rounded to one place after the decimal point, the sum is 26.8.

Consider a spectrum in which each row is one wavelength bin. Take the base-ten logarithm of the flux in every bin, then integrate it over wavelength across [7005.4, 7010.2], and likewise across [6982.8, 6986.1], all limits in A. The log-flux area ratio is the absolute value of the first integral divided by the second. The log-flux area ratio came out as 1.5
